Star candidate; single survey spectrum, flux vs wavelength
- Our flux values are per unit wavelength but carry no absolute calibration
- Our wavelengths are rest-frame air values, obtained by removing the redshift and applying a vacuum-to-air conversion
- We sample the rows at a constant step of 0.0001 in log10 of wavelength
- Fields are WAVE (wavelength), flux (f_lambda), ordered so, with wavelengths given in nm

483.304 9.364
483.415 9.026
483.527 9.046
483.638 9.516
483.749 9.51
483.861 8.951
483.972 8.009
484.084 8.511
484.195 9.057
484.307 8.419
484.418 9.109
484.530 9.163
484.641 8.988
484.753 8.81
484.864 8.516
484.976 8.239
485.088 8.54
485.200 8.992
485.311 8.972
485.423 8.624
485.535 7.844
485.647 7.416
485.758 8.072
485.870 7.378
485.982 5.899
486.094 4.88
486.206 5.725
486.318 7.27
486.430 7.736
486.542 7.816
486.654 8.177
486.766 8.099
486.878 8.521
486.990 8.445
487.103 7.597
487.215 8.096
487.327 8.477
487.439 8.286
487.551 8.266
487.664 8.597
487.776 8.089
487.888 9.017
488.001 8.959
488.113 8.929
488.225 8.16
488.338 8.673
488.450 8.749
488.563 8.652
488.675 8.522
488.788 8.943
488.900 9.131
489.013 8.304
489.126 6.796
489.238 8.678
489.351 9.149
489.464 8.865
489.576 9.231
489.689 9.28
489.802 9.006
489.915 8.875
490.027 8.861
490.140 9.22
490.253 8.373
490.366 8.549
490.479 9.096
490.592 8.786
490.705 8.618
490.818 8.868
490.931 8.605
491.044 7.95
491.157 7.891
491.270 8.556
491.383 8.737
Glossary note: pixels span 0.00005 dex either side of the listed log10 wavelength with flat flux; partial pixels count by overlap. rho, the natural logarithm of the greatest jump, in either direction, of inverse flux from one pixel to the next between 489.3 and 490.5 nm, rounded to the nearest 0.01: -4.51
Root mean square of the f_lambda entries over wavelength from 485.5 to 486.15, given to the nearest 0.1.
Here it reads 7.0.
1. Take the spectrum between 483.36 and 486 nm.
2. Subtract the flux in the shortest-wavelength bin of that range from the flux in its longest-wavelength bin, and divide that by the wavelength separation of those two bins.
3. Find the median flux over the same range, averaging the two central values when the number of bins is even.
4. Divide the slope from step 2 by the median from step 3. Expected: -0.14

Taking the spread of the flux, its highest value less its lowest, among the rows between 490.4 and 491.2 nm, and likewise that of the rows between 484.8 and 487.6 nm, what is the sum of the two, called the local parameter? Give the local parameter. 5.3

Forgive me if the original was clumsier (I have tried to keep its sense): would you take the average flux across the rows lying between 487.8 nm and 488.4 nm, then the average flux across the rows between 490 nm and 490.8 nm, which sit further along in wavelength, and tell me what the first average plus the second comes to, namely 17.5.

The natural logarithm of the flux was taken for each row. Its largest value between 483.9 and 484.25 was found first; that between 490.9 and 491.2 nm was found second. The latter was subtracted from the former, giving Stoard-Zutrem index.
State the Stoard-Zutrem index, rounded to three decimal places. 0.051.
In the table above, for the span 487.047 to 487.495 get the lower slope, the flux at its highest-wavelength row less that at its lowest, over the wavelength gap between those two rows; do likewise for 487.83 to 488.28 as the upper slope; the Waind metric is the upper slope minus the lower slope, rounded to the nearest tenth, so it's -4.6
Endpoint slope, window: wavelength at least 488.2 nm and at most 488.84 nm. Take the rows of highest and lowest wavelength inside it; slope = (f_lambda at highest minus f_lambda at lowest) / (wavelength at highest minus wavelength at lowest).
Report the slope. 1.4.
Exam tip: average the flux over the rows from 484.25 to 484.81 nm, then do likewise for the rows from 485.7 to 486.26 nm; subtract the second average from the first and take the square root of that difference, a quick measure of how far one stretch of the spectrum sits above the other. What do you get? 1.6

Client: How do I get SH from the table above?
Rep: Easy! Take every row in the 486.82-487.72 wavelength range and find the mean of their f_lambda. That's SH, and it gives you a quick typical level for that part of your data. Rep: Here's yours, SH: 8.3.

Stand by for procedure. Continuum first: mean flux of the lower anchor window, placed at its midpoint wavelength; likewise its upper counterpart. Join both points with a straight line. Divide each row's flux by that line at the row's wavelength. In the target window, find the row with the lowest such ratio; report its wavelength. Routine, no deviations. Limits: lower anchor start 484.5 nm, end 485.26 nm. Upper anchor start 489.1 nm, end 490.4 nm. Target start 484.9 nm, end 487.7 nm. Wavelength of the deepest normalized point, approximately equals 486.094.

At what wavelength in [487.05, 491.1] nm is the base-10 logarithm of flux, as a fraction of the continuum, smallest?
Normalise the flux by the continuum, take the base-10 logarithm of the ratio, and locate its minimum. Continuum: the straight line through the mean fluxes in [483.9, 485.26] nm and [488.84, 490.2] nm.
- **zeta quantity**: 489.126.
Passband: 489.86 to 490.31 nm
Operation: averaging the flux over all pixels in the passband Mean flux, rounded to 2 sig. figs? 8.8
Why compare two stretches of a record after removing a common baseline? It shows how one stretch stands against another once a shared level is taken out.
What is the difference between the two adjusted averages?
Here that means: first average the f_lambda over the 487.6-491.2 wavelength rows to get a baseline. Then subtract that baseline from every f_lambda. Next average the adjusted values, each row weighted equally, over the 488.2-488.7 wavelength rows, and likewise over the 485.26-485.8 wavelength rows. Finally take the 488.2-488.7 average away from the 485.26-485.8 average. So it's -0.4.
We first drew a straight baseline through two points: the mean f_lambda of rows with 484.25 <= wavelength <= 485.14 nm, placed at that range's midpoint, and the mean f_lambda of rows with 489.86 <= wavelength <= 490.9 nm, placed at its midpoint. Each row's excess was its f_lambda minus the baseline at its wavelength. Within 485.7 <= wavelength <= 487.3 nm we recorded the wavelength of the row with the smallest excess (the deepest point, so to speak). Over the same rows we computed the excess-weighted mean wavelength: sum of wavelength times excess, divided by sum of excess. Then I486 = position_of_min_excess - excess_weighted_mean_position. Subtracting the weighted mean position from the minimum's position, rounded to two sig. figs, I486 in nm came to -0.20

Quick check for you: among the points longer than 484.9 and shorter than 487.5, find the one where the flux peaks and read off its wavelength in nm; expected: 485.200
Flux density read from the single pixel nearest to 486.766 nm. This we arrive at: 8.099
